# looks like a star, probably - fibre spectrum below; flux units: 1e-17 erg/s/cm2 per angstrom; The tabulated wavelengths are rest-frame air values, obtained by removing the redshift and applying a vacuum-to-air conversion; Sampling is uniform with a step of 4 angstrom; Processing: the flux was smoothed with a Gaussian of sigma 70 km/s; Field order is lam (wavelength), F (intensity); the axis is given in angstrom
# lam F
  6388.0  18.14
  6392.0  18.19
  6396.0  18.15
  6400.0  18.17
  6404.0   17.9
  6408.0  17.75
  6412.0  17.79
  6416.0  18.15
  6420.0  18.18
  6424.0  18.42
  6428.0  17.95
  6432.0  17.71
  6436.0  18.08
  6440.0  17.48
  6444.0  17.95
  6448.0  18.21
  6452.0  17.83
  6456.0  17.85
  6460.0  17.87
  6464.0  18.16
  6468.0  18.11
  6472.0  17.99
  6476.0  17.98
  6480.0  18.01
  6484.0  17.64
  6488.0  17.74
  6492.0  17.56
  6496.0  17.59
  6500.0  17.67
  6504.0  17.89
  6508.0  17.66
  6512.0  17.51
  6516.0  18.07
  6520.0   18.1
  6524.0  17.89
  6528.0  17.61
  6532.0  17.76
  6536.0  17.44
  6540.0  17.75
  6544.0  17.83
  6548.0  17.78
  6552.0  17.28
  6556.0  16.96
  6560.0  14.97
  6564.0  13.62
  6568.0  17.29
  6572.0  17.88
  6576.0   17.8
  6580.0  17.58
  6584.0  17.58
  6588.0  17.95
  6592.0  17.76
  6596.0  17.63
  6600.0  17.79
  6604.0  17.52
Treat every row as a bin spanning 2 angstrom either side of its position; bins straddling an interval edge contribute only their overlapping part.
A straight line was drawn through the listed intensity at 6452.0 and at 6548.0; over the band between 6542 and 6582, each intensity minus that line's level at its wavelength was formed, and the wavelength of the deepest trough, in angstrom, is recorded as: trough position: 6564.0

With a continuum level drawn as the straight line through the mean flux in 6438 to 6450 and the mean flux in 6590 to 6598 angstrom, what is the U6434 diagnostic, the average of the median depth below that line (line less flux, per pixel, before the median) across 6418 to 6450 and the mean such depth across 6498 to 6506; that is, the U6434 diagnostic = -0.05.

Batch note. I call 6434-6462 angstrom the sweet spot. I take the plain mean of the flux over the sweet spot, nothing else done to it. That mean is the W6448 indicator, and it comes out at 17.9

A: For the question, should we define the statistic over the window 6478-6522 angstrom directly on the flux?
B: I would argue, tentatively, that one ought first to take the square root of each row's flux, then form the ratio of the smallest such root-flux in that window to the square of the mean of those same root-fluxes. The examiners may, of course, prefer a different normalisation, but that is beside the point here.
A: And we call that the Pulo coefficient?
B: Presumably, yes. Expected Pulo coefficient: 0.236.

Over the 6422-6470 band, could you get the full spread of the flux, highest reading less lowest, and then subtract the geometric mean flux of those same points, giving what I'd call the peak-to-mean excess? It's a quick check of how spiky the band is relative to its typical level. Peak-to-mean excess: -17.0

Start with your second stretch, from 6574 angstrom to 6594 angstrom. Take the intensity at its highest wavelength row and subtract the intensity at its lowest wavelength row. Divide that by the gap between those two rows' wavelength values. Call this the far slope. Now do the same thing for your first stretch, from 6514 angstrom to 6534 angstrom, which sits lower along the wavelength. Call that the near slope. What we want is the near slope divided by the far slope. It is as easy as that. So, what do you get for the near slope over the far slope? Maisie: 8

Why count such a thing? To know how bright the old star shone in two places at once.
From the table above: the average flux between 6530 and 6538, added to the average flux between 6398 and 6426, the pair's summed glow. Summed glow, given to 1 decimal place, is 35.7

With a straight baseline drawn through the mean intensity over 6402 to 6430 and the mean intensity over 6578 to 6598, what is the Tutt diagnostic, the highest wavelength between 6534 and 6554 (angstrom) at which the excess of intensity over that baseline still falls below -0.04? 6552.0 angstrom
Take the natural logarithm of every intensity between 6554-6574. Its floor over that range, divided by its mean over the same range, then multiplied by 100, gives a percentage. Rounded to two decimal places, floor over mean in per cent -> 94.06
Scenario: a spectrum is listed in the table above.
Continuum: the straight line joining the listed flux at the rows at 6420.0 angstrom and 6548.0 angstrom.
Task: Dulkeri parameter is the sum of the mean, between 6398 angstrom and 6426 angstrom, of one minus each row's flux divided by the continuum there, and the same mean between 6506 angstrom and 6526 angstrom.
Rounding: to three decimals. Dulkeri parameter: 0.010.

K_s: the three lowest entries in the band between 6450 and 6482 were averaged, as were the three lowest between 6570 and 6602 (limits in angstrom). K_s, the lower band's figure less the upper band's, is 0.3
